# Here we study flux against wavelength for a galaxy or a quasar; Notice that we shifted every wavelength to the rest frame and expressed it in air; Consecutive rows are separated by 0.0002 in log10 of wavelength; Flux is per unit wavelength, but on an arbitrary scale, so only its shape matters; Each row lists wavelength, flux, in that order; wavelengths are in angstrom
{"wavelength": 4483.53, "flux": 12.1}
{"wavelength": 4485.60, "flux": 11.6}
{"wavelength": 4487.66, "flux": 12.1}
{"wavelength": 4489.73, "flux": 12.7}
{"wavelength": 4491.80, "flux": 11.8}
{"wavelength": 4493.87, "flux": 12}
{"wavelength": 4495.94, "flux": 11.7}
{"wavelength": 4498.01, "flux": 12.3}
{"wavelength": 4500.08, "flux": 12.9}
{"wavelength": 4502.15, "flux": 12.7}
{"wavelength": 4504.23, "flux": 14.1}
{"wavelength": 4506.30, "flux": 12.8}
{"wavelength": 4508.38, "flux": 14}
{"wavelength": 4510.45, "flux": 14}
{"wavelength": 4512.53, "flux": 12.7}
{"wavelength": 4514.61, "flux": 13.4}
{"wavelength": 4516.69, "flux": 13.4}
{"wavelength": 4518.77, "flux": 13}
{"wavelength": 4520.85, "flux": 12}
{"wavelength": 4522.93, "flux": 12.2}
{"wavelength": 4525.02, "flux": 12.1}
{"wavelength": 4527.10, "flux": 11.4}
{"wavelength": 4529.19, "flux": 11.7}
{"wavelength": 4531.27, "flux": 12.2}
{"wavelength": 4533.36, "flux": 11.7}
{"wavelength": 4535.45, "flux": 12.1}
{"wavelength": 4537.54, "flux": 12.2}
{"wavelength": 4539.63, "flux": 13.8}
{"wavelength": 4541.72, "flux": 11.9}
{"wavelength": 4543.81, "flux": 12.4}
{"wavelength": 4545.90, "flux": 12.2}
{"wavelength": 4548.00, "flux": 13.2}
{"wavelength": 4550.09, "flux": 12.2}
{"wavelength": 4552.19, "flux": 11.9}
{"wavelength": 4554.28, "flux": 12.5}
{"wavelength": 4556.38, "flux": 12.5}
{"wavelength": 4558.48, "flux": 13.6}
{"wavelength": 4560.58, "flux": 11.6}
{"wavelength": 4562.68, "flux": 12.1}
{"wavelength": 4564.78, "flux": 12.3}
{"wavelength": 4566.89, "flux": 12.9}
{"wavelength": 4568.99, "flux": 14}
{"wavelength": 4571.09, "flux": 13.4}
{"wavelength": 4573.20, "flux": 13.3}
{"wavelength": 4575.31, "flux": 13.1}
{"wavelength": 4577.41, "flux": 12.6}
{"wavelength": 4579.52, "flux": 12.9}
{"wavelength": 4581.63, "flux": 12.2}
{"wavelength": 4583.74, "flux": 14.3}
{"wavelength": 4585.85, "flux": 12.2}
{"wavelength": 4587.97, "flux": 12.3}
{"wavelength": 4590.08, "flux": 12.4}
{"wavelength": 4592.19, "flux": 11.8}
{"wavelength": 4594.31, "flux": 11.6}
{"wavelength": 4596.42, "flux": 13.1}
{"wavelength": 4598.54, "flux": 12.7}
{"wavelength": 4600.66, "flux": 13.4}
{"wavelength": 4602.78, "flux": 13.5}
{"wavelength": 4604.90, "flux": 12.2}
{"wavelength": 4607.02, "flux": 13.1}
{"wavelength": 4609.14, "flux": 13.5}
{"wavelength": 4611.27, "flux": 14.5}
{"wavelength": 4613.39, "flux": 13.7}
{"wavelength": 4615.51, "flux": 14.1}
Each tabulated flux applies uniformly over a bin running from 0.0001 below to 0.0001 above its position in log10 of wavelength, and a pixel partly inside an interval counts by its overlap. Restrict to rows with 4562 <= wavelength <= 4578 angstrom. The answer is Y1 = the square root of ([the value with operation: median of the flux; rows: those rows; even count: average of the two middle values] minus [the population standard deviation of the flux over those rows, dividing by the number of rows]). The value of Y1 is 3.52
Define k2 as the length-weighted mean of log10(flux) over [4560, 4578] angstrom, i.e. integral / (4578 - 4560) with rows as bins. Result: 1.108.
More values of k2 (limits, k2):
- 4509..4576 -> 1.100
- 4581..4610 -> 1.104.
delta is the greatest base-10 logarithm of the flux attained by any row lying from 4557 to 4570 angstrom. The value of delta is 1.15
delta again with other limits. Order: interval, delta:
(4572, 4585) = 1.16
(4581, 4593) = 1.16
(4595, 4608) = 1.13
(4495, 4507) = 1.15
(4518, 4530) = 1.11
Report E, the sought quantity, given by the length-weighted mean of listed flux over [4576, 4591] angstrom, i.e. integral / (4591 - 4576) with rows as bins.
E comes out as 12.7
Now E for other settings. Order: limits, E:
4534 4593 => 12.6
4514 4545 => 12.4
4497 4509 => 13.1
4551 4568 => 12.4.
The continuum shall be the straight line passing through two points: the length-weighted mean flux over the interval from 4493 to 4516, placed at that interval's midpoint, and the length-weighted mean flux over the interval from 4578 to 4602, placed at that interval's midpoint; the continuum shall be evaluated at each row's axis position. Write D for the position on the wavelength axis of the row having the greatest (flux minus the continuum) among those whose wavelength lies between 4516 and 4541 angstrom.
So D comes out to 4539.63 angstrom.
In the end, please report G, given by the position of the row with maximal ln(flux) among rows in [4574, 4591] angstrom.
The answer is 4583.74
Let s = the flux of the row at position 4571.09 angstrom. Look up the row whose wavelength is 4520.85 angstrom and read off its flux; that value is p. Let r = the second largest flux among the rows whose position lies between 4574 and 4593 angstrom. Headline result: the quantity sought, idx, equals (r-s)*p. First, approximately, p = 12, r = 13.1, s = 13.4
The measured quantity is -4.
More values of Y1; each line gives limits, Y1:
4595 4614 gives 3.58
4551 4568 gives 3.44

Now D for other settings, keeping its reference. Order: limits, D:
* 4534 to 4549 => 4539.63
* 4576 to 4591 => 4583.74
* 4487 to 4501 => 4500.08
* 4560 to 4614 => 4611.27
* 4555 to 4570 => 4568.99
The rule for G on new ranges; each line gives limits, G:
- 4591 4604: 4602.78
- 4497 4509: 4504.23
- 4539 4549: 4539.63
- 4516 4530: 4516.69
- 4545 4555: 4548.00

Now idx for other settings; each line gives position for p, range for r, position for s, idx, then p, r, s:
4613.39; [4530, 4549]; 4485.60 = 22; 13.7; 13.2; 11.6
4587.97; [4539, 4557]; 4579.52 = 4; 12.3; 13.2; 12.9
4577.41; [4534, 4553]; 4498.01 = 11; 12.6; 13.2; 12.3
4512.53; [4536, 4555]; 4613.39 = -6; 12.7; 13.2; 13.7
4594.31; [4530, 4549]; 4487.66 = 13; 11.6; 13.2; 12.1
